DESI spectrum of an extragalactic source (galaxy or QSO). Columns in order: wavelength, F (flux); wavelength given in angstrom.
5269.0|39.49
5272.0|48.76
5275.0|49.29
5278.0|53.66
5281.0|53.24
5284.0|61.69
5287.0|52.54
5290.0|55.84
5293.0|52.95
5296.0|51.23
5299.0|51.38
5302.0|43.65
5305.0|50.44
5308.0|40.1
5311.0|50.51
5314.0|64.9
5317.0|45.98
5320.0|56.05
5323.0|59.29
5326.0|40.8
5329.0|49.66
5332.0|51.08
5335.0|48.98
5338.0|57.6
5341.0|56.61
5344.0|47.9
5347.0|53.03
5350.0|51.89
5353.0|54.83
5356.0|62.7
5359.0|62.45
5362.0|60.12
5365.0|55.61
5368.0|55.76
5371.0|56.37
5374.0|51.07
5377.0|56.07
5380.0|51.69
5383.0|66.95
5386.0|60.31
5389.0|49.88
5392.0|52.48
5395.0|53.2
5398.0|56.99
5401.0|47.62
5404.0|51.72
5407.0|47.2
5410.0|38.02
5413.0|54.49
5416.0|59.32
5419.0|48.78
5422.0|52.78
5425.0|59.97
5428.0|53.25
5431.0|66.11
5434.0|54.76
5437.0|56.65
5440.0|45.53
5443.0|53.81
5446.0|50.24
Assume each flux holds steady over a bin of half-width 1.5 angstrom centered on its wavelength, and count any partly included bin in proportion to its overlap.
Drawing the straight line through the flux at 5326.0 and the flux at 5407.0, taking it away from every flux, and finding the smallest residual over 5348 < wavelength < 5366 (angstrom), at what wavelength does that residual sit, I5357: 5350.0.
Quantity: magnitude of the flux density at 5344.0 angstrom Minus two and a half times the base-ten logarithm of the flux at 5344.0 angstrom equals -4.20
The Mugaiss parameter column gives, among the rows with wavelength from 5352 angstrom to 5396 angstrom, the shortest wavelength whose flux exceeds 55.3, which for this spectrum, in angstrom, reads 5356.0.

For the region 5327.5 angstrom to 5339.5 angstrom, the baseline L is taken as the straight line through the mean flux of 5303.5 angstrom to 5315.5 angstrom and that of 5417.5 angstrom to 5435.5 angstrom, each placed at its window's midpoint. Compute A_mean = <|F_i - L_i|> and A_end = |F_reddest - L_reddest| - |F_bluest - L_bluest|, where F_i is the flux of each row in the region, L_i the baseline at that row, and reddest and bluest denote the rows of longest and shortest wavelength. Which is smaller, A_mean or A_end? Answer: 2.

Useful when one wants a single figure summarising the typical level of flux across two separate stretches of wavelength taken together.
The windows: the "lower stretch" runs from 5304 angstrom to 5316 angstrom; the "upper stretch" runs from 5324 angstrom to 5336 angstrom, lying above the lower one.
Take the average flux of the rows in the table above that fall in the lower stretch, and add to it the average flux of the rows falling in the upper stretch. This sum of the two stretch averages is 99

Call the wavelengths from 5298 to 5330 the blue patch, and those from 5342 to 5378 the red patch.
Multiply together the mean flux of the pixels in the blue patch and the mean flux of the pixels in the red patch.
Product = 2796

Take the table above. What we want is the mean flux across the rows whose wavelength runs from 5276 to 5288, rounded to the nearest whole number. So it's 55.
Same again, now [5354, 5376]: 58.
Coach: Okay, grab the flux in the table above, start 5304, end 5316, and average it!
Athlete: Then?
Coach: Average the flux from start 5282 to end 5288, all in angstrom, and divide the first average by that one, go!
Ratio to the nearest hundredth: 0.90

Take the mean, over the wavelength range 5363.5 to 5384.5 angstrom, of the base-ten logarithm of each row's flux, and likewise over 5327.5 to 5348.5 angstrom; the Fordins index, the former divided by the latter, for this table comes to 1.02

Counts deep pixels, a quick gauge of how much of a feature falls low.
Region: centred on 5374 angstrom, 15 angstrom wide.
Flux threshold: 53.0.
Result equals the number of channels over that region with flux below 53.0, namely 2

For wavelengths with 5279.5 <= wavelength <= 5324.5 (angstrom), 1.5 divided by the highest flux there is 0.0231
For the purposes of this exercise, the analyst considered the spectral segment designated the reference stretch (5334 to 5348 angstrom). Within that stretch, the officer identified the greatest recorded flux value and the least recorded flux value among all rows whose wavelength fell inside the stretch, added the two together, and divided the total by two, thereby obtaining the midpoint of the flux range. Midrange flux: 53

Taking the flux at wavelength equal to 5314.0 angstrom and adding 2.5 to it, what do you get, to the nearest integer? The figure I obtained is 67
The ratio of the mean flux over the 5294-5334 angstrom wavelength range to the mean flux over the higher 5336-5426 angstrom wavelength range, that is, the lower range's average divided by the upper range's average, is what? 0.93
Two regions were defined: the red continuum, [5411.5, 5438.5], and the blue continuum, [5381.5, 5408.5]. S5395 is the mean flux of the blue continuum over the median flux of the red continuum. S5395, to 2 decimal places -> 0.99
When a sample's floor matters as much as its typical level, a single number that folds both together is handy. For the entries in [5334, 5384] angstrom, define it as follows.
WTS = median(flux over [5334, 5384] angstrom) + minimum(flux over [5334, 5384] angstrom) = 104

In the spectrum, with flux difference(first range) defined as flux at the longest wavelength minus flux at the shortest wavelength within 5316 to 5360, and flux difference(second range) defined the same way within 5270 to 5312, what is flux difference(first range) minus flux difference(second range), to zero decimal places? 15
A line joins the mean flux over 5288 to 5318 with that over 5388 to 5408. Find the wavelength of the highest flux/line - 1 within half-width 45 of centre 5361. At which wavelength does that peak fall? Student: 5383.0 angstrom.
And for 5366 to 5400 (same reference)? 5383.0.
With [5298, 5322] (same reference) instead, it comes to 5314.0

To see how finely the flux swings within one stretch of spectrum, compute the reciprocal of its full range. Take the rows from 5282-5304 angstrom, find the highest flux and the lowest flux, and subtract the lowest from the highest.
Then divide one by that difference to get 0.055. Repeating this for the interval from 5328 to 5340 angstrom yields 0.116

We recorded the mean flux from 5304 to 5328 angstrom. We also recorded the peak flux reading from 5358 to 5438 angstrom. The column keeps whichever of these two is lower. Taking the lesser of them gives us 51.0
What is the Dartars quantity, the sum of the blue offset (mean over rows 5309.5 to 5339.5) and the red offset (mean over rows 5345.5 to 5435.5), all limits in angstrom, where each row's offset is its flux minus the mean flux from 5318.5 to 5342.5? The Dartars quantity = 2.31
